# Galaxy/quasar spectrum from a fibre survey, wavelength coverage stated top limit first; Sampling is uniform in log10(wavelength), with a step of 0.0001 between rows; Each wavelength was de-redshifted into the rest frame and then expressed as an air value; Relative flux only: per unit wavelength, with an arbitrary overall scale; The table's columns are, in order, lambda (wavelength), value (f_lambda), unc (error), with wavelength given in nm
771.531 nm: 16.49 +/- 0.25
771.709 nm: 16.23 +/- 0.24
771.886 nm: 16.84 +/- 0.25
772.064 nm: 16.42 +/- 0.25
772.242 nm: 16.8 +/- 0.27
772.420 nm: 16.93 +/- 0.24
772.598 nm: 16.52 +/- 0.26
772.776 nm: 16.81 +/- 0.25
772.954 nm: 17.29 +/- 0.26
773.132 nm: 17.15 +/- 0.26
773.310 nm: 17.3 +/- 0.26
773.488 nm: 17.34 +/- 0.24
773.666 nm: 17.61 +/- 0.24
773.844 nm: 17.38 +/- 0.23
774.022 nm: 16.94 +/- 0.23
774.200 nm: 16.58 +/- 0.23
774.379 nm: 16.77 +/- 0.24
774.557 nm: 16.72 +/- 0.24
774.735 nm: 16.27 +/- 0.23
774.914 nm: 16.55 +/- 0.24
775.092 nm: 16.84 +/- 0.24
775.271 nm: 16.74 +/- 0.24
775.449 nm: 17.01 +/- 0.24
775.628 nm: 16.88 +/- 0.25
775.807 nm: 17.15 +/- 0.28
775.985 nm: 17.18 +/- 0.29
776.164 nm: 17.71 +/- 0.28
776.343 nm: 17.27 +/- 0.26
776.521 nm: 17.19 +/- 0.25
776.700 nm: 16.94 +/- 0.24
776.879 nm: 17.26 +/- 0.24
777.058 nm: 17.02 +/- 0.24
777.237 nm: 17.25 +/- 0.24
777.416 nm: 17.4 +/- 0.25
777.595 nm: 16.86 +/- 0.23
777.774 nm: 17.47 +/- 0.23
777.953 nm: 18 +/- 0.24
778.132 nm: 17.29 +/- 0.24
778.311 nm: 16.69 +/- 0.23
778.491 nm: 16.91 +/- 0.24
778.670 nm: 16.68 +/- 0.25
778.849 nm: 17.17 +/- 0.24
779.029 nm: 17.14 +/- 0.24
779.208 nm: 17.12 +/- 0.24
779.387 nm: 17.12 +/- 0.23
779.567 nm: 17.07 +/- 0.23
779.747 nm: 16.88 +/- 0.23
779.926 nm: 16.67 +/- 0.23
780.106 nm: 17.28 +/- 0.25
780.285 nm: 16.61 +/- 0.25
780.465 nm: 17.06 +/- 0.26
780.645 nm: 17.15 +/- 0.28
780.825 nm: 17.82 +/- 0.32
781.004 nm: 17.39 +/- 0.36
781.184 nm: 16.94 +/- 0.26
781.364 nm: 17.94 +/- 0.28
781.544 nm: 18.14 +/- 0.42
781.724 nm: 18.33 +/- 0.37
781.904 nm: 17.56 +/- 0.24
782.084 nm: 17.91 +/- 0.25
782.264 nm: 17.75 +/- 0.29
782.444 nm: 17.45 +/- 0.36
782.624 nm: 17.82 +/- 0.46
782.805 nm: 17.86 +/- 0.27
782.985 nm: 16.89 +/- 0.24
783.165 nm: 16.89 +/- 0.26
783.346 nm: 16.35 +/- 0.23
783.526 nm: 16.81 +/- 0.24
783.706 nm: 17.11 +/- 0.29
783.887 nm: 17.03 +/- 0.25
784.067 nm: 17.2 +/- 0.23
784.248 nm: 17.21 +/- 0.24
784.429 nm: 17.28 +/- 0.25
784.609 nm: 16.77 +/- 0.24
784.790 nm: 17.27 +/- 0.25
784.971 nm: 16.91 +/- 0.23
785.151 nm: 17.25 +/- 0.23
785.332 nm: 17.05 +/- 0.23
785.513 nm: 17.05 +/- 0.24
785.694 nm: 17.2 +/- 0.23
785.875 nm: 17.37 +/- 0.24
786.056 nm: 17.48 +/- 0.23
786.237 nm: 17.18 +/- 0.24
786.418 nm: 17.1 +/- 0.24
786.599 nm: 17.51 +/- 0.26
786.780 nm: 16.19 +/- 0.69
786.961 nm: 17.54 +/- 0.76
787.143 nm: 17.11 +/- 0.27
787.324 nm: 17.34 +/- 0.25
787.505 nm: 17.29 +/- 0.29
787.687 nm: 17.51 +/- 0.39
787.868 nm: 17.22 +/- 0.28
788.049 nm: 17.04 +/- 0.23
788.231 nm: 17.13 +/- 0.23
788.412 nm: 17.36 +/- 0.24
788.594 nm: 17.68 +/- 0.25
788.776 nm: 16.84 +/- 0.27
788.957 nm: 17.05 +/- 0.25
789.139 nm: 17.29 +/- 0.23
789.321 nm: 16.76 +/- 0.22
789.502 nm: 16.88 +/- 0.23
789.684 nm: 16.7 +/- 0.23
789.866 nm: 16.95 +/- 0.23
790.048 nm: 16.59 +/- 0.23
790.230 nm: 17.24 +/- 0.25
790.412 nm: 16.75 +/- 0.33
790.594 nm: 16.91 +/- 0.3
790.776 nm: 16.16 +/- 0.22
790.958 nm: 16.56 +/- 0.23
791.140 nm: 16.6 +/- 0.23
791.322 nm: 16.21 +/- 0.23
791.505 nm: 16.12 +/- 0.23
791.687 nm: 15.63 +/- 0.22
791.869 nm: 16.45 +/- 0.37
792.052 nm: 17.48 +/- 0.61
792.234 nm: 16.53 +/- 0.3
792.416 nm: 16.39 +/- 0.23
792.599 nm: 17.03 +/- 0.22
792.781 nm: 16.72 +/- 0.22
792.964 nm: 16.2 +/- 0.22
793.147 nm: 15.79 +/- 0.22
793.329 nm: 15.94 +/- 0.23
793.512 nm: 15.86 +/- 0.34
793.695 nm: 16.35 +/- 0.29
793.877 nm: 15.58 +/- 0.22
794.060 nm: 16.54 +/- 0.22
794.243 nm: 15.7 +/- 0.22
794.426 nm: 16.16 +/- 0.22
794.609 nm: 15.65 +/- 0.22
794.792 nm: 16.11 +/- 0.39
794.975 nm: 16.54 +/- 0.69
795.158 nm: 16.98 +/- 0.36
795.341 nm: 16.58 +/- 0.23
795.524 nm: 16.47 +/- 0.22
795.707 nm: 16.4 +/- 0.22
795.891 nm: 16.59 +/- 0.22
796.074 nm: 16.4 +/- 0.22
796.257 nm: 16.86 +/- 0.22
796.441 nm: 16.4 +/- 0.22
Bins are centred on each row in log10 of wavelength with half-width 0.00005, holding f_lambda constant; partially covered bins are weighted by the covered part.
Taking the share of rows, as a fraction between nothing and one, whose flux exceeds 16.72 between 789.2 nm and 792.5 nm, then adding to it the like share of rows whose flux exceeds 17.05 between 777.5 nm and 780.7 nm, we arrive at 1.00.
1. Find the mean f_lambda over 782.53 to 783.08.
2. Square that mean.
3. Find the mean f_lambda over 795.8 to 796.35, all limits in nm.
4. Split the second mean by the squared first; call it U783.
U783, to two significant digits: 0.054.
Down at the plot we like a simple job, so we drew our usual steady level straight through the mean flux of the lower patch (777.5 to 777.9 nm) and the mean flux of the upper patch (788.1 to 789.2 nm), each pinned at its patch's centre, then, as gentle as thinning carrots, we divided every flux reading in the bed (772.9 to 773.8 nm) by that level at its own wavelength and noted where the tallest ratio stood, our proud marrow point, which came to 773.666 nm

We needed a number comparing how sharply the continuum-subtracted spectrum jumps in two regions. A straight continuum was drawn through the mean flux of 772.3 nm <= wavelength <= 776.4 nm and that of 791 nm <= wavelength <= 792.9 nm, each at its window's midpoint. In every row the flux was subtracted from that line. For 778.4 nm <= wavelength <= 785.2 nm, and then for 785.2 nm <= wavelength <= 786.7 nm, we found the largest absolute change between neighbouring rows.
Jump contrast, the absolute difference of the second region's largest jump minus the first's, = 0.59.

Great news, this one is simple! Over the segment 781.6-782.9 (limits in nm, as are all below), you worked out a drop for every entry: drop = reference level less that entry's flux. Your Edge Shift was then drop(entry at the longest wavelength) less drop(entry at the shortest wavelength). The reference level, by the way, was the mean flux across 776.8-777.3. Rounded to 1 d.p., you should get 0.5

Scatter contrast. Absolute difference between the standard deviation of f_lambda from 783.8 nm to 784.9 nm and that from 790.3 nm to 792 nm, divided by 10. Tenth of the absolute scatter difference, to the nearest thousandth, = 0.019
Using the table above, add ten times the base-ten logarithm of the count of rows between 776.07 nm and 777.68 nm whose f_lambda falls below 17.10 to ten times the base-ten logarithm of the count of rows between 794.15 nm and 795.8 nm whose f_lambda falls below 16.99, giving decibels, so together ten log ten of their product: 14.3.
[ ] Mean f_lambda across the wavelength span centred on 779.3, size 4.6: 17.2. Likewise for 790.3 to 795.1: 16.3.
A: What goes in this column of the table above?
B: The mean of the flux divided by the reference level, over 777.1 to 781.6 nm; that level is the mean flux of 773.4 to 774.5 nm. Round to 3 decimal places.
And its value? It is 1.006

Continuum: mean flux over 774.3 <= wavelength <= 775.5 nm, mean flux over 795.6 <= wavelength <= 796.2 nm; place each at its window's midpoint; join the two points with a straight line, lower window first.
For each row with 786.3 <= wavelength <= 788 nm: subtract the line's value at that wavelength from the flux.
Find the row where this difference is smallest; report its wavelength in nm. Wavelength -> 786.780 nm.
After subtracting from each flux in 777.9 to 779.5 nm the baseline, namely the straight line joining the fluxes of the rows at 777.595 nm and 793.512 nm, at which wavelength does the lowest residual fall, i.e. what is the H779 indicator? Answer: 778.311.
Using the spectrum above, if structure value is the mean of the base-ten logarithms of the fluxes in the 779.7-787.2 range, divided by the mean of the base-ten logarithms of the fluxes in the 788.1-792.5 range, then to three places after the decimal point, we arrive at 1.010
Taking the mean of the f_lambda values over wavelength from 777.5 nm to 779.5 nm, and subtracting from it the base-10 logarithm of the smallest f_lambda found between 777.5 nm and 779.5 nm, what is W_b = 15.9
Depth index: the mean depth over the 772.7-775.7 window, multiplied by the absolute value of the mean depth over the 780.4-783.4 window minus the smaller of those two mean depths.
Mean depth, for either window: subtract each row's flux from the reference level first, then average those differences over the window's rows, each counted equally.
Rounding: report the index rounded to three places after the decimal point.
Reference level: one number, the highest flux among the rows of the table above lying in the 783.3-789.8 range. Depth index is 0.000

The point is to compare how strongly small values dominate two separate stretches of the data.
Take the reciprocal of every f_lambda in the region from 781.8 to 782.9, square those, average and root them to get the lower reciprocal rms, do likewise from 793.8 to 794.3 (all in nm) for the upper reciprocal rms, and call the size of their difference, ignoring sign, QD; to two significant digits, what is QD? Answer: 0.0064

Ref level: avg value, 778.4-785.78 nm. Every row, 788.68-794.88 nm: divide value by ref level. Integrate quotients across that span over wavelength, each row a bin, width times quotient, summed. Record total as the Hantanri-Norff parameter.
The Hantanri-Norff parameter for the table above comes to 5.9 nm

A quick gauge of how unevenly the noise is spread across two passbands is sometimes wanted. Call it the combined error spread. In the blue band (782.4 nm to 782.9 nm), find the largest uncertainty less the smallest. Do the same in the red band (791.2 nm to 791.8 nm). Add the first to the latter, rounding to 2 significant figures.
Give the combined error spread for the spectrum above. 0.20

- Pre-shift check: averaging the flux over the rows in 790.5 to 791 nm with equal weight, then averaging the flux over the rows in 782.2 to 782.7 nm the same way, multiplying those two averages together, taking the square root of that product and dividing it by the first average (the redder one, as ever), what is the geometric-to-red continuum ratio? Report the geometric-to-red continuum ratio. 1.03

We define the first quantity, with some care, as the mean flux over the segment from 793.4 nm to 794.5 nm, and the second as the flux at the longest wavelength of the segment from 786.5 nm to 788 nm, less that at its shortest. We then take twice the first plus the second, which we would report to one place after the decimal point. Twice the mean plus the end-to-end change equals 31.8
